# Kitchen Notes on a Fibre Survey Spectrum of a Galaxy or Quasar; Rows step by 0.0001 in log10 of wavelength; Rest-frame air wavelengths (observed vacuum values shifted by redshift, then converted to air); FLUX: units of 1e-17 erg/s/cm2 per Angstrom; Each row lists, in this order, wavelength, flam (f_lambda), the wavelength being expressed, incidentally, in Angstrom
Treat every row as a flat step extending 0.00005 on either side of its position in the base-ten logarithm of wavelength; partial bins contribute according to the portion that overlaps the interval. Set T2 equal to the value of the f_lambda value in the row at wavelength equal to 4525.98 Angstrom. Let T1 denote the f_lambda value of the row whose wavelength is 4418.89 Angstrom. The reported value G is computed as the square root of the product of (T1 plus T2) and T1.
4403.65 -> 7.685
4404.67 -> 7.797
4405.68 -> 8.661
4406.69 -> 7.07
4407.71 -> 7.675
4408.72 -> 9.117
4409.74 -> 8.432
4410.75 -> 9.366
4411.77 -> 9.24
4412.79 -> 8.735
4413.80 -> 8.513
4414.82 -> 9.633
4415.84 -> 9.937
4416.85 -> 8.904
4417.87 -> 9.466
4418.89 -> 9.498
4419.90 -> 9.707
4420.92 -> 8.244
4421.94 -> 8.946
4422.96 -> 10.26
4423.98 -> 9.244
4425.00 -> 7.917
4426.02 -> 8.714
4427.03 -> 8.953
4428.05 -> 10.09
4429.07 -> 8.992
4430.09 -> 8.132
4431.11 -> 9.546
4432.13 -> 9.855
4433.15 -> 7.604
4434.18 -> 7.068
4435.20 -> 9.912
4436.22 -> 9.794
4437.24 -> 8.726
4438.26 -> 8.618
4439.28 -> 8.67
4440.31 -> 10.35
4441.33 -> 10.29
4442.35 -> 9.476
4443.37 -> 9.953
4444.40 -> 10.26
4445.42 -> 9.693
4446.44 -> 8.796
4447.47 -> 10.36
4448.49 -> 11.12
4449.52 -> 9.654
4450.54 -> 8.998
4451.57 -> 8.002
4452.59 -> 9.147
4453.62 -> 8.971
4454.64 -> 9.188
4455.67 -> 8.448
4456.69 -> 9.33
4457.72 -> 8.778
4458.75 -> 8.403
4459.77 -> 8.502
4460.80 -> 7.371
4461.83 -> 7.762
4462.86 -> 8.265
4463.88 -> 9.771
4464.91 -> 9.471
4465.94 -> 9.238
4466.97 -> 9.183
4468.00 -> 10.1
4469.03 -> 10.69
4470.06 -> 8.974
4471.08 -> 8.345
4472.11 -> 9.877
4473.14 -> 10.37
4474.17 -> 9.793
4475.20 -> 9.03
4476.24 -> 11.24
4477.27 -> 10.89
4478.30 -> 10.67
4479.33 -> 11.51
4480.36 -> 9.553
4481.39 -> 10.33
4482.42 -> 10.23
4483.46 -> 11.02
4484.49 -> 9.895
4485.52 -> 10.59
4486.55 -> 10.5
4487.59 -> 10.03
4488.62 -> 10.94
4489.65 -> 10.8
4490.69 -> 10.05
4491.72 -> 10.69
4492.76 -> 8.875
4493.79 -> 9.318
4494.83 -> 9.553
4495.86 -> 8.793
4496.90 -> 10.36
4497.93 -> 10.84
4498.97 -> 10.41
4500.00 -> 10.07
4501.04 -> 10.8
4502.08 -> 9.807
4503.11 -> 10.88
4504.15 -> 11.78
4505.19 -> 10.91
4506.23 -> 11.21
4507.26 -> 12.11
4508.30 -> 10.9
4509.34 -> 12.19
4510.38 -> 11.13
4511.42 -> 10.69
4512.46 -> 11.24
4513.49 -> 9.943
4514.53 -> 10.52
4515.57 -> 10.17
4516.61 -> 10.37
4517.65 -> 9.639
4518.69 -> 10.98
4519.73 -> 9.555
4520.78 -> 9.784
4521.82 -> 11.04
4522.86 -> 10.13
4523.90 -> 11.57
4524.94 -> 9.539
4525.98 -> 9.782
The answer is 13.5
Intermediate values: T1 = 9.498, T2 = 9.782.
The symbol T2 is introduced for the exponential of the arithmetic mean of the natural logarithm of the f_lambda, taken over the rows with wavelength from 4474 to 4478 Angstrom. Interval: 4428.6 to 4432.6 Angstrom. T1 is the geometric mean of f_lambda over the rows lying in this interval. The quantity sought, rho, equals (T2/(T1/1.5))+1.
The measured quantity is 2.7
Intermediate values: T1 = 9.1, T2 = 10.2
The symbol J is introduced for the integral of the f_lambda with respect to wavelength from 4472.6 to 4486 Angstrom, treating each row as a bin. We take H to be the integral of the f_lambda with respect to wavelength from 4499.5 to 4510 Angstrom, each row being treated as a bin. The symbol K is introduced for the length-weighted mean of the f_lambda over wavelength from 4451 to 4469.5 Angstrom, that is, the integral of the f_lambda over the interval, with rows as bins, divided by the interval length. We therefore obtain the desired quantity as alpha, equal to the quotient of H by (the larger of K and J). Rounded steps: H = 116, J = 139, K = 8.9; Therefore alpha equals 0.8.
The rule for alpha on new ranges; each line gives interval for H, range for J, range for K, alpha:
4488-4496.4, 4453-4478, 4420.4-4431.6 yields 0.4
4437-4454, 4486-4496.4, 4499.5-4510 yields 1.6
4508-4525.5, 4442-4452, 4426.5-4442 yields 1.9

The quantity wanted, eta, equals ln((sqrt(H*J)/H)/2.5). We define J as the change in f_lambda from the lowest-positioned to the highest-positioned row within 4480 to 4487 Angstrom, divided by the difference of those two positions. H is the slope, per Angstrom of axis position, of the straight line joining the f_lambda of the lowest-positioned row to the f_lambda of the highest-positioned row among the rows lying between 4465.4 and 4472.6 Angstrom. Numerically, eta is -0.72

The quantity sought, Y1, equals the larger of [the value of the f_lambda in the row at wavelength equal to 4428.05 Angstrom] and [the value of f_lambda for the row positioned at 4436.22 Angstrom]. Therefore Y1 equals 10.1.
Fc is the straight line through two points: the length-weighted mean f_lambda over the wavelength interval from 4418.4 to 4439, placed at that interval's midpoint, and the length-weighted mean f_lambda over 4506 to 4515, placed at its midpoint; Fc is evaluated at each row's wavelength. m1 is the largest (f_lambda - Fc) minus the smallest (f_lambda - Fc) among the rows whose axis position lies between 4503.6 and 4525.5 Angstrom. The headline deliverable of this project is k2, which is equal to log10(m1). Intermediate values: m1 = 3.1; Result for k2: 0.49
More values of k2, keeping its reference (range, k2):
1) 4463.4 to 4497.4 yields 0.50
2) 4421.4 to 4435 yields 0.54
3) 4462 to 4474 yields 0.38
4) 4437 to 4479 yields 0.61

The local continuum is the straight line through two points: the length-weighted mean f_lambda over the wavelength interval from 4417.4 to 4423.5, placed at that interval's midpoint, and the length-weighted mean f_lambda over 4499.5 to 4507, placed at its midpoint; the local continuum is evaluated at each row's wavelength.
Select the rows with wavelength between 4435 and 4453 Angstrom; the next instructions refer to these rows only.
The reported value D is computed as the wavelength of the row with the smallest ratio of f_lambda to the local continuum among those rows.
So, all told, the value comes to 4451.57 Angstrom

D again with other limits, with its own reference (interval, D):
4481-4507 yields 4495.86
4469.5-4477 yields 4471.08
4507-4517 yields 4513.49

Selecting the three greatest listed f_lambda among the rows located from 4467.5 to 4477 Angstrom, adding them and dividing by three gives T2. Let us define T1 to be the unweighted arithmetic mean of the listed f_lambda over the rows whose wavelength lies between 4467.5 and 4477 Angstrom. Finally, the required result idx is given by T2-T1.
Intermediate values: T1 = 9.8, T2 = 10.8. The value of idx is 0.9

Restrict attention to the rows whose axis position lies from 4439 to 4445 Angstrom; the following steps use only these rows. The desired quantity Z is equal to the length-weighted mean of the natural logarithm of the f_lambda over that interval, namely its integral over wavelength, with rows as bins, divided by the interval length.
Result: 2.29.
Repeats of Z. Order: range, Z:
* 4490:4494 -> 2.28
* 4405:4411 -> 2.12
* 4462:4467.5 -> 2.21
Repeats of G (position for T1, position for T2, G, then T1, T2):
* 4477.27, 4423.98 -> 14.8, 10.89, 9.244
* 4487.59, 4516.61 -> 14.3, 10.03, 10.37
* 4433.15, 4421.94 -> 11.2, 7.604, 8.946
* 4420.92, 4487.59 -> 12.3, 8.244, 10.03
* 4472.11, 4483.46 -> 14.4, 9.877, 11.02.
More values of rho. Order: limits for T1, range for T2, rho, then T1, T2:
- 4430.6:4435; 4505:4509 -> 3.0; 8.4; 11.3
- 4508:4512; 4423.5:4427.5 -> 2.2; 11.2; 8.7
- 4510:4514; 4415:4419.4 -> 2.3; 10.7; 9.4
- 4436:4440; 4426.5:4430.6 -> 2.5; 8.9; 9.0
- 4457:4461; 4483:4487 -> 2.9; 8.2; 10.5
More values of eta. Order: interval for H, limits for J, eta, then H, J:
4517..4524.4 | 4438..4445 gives -0.99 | 0.31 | 0.27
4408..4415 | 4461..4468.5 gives -0.17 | 0.08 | 0.38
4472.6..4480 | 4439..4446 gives -0.97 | 0.18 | 0.17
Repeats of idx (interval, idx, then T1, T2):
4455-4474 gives 1.3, 9.0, 10.4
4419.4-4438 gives 1.1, 9.0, 10.1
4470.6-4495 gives 1.1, 10.2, 11.3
